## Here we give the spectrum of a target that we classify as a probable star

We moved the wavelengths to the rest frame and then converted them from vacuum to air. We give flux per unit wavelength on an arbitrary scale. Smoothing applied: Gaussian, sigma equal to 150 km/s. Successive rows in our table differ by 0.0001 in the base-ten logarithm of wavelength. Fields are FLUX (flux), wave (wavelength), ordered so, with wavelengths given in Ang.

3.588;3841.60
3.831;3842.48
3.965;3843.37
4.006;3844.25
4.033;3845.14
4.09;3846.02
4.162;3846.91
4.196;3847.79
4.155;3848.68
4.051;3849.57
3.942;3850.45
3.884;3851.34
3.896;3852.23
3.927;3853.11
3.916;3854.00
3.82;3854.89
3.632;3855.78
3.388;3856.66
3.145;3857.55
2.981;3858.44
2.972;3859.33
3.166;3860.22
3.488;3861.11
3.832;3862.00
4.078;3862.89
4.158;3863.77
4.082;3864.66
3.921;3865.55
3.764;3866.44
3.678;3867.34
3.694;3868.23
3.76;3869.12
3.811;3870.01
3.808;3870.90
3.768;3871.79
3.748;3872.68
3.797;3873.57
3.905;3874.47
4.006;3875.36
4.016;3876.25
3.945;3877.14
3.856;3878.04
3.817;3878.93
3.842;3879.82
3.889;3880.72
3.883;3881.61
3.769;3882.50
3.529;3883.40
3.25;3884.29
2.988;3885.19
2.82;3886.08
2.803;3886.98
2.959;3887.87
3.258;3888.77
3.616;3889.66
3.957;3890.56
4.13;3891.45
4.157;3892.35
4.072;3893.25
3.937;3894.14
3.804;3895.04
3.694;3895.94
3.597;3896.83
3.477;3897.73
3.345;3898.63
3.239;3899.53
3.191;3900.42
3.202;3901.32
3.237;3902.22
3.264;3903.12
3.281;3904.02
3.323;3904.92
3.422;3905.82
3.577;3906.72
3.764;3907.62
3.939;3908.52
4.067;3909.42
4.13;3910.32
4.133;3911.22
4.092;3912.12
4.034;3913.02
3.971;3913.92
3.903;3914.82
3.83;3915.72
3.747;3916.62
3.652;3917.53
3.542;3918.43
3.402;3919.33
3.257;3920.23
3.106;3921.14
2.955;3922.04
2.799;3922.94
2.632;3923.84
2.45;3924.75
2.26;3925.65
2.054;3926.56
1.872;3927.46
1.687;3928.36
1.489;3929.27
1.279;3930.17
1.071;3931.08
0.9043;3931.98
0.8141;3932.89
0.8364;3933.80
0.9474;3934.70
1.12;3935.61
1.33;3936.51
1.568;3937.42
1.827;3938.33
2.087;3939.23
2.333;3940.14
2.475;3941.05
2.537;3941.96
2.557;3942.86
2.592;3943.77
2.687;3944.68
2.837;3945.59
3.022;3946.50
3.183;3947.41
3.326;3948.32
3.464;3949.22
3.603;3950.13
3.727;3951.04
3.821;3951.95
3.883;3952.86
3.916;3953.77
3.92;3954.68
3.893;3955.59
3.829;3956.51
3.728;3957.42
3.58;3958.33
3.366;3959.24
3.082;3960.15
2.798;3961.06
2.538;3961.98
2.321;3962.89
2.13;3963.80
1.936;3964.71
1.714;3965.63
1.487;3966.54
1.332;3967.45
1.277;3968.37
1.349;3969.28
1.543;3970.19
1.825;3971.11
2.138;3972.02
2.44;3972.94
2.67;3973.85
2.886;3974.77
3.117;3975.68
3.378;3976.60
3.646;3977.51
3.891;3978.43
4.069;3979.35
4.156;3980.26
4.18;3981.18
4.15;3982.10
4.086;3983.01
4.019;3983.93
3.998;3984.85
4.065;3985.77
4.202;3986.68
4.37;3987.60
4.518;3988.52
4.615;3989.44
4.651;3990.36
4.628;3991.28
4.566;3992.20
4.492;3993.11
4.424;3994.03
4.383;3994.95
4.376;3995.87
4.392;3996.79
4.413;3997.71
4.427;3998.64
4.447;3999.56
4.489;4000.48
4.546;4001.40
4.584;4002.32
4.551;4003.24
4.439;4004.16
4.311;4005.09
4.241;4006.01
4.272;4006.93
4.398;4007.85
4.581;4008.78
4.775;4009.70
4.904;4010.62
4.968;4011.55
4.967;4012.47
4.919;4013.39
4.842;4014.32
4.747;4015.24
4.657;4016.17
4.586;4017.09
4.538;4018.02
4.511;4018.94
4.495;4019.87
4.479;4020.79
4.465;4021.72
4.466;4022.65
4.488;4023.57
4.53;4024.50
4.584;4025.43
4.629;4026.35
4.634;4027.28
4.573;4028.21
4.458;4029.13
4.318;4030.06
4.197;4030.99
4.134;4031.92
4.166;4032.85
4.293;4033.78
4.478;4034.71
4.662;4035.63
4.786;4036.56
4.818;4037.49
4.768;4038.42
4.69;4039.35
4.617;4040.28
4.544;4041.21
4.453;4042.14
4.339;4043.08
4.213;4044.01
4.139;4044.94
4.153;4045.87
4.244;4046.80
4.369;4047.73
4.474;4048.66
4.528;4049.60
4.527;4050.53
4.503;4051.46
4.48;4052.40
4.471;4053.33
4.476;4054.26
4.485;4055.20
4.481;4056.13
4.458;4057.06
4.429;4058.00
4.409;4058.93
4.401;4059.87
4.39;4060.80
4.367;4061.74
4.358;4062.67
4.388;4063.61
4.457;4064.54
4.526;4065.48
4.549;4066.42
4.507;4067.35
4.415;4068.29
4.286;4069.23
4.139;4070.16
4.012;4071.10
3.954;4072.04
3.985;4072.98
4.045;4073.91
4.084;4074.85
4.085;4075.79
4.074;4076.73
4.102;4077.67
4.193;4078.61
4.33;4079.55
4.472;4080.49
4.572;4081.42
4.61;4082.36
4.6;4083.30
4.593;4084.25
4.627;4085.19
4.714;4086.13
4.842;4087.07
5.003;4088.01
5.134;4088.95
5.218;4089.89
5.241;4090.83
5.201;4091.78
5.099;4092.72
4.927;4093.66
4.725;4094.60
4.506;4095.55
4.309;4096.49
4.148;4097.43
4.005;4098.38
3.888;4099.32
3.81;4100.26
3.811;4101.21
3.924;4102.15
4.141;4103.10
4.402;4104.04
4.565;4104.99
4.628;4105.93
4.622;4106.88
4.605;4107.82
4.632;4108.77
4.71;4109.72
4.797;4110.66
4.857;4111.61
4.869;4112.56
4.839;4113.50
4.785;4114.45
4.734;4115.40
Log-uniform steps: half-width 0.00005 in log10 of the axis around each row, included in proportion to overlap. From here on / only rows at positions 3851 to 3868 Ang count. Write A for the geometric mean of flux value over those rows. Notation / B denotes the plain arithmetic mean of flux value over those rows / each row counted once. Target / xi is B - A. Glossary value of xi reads 0.019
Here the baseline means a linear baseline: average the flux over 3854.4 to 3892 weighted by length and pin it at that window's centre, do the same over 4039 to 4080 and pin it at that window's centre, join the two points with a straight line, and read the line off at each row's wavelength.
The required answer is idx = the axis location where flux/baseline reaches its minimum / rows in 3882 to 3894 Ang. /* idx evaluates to 3886.98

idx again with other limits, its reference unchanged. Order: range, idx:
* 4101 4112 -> 4101.21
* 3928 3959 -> 3932.89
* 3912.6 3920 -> 3919.33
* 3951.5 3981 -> 3968.37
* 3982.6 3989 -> 3984.85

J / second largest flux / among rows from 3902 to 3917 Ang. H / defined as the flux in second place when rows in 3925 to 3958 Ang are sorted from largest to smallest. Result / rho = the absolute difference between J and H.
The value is 0.21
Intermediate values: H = 3.916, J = 4.13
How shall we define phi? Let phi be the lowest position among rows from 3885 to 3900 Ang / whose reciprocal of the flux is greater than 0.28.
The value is 3885.19 Ang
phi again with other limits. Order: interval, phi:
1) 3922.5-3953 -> 3922.94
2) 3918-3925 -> 3918.43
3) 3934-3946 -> 3934.70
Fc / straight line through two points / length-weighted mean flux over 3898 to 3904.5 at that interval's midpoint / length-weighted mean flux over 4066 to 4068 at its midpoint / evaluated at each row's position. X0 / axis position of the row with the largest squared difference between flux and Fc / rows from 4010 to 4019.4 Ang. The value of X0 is 4011.55 Ang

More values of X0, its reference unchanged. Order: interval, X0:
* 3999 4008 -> 4002.32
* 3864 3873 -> 3864.66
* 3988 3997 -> 3990.36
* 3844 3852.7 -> 3847.79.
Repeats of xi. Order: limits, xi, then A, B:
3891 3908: 0.014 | 3.55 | 3.6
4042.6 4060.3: 0.002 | 4.40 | 4.4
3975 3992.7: 0.021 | 4.10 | 4.1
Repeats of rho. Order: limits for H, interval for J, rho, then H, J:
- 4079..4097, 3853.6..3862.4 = 1.39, 5.218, 3.832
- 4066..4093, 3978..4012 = 0.31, 5.218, 4.904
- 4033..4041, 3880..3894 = 0.66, 4.786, 4.13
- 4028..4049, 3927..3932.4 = 3.10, 4.786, 1.687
